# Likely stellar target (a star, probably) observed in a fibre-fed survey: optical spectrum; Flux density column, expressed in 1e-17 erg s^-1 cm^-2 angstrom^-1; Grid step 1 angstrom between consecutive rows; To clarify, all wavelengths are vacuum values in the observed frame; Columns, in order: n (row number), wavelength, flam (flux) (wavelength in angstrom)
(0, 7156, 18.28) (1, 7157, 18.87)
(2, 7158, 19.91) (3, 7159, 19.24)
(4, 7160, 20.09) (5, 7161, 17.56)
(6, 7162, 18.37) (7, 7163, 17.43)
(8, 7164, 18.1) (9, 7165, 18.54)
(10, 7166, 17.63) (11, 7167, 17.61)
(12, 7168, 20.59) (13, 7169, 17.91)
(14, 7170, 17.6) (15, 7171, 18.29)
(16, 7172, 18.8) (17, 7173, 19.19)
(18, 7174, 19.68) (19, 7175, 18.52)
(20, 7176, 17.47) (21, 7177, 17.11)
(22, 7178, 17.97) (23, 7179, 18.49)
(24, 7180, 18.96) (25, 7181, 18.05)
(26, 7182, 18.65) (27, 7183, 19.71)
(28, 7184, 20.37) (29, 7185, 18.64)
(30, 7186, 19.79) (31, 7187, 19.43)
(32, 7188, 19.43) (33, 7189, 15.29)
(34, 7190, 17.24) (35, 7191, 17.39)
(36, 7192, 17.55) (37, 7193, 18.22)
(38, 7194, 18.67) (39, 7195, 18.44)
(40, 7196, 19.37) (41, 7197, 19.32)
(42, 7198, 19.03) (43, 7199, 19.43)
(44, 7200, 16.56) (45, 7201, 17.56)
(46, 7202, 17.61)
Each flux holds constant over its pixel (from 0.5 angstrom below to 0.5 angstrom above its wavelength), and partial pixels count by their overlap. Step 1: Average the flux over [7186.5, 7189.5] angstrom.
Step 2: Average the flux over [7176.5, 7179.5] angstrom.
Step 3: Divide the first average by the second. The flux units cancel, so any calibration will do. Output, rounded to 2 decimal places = 1.01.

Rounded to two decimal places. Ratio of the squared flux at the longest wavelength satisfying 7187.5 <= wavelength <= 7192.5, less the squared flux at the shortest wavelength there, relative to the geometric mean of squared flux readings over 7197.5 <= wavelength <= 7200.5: -0.21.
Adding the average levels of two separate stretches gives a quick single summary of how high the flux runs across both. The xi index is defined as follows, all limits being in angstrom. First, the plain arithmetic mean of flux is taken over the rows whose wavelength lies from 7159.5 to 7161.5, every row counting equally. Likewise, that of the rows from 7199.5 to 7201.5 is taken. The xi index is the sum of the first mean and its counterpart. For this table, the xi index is 35.9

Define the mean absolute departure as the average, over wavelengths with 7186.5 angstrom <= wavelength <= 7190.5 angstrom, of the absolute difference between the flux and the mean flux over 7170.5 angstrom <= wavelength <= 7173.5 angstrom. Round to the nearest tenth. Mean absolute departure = 1.6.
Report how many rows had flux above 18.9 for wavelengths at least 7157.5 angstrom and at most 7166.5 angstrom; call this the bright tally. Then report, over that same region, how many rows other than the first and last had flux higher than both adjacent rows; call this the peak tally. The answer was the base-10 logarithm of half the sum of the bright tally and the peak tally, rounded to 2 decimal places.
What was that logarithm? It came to 0.48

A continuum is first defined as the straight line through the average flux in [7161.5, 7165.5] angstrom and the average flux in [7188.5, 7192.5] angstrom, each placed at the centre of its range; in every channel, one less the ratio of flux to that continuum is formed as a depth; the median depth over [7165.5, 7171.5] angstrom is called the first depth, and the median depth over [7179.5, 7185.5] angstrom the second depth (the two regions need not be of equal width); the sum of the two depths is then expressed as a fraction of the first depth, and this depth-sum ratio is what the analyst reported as -19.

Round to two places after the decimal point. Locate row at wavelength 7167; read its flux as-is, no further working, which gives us 17.61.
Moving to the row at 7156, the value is 18.28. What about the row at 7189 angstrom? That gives 15.29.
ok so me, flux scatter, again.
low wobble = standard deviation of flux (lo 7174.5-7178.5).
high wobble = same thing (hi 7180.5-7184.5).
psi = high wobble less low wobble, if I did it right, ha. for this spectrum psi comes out 0.4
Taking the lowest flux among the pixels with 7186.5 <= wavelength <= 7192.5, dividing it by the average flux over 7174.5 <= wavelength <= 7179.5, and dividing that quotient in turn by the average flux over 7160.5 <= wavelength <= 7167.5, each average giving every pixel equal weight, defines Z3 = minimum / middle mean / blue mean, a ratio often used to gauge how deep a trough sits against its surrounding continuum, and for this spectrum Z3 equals 0.048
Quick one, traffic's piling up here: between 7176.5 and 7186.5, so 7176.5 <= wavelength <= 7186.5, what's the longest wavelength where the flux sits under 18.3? 7181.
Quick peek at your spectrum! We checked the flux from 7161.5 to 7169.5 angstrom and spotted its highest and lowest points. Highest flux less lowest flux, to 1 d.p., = 3.2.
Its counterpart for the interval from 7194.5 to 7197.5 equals 0.9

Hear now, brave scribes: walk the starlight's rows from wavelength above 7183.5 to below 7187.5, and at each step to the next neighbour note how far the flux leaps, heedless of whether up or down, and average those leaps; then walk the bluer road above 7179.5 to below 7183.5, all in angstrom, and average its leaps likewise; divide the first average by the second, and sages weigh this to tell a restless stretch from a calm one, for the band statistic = 1.26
